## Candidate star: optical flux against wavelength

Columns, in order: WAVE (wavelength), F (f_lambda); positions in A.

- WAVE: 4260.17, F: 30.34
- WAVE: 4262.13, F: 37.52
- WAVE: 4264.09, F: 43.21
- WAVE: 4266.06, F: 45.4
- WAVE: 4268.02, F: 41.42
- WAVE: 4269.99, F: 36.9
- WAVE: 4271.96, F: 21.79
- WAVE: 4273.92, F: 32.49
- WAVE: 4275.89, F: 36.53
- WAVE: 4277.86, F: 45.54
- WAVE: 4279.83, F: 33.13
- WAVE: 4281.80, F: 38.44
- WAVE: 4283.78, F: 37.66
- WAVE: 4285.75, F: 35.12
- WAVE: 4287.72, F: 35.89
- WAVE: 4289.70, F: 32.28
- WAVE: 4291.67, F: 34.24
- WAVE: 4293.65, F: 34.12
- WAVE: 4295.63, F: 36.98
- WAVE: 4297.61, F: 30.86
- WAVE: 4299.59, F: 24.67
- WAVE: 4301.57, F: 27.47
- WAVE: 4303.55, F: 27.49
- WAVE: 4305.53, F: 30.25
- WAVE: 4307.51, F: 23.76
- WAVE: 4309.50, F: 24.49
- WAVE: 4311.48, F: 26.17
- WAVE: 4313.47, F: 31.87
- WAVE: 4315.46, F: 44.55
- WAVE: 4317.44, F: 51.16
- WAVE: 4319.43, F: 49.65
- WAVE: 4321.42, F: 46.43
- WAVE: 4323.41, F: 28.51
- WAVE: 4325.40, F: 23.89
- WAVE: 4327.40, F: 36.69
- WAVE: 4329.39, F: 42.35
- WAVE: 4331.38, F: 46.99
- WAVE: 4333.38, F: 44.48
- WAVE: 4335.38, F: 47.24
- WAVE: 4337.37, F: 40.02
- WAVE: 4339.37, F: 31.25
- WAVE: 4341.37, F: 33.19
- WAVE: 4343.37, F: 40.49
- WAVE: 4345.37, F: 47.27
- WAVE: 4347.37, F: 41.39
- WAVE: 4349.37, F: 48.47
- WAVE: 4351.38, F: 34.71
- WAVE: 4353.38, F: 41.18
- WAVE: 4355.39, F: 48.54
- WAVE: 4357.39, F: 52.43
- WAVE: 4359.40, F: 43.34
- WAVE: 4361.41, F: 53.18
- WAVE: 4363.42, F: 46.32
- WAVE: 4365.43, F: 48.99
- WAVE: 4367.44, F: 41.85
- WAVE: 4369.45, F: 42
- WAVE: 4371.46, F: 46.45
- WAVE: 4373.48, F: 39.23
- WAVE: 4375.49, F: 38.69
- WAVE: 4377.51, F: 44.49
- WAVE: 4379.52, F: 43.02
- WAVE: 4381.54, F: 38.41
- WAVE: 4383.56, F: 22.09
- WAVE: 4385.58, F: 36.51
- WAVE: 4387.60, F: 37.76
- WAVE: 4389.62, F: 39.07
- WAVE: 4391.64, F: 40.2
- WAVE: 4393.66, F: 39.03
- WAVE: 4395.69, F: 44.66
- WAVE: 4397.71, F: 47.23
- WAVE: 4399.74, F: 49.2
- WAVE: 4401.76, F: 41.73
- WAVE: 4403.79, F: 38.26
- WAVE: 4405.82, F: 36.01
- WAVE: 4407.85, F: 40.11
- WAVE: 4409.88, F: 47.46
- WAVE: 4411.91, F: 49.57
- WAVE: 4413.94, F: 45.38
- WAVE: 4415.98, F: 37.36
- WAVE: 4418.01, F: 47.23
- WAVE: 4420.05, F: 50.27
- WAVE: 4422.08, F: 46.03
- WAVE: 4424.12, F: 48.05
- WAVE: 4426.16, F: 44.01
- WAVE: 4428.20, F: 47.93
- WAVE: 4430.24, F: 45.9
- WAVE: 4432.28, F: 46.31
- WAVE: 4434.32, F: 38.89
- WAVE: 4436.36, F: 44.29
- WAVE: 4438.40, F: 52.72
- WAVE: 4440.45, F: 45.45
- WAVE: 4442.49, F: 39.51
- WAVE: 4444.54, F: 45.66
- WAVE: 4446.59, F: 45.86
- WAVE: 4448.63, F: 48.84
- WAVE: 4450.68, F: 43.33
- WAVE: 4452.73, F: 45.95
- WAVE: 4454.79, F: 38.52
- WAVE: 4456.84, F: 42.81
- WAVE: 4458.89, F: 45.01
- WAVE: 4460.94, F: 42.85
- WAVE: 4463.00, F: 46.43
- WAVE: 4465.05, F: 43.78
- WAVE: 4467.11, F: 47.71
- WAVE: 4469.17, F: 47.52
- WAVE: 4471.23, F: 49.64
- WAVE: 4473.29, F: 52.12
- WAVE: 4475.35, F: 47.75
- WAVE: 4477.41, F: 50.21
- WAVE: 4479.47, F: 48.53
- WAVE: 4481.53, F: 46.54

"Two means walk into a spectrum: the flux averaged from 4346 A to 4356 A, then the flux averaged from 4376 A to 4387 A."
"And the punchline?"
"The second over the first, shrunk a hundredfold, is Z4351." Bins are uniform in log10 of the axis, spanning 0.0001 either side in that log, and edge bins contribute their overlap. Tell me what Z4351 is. 0.0086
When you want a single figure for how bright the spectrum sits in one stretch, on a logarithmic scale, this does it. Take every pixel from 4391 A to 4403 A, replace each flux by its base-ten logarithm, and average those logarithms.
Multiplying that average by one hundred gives 163.9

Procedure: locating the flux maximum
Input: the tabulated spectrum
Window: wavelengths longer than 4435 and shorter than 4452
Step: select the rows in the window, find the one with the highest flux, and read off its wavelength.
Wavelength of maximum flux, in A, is 4438.40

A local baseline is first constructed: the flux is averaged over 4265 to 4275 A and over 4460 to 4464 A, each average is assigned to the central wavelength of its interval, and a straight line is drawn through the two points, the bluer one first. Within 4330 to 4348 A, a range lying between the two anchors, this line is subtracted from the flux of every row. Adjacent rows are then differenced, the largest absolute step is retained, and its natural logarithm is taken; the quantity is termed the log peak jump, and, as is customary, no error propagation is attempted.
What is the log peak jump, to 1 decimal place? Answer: 2.2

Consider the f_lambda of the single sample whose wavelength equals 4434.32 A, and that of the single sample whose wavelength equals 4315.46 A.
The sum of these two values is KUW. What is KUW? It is 83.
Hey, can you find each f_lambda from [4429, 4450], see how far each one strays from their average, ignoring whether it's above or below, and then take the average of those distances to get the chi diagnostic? 3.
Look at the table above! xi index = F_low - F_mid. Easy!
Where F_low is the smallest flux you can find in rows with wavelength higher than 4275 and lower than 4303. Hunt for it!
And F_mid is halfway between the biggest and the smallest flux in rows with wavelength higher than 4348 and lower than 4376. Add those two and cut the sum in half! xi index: -19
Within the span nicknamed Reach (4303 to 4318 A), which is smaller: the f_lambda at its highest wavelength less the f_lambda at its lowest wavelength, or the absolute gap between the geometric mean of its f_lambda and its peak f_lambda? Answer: 20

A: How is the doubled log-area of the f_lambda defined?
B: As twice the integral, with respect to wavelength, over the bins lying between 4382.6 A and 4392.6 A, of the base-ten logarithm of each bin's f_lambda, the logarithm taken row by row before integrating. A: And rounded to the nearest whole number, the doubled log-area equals 31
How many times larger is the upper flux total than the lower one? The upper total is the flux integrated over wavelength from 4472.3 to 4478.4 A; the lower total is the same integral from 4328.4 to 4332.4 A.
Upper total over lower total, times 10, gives 17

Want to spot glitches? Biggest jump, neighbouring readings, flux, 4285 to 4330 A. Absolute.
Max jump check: 18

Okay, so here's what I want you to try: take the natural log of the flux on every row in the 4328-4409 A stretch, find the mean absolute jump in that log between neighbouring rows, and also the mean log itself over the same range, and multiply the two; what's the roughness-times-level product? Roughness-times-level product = 0.50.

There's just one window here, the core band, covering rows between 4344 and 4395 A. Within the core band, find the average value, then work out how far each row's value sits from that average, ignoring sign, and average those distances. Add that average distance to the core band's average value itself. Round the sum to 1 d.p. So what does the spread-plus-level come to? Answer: 46.9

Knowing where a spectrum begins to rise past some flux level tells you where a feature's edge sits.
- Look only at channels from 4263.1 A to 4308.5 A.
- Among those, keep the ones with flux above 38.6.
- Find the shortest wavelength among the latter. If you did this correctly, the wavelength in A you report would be 4264.09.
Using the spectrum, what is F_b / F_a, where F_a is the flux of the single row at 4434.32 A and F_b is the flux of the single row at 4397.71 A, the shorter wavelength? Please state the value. 1.2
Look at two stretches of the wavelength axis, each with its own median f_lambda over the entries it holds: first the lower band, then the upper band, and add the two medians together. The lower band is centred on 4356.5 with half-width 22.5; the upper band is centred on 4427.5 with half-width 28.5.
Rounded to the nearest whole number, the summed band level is 88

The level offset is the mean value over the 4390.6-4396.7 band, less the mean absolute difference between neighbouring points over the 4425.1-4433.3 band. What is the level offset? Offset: 39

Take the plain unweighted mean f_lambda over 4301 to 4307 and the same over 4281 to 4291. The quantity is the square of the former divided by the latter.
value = 22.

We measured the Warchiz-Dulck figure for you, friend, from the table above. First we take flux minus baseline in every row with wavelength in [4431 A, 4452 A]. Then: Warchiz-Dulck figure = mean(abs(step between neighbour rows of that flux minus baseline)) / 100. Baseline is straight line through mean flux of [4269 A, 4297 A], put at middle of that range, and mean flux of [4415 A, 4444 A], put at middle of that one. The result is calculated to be 0.055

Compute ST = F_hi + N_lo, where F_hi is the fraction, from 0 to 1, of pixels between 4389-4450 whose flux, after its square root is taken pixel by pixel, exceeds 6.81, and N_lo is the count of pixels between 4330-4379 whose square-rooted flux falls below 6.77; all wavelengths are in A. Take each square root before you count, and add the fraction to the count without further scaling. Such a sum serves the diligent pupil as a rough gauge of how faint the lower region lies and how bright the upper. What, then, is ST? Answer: 14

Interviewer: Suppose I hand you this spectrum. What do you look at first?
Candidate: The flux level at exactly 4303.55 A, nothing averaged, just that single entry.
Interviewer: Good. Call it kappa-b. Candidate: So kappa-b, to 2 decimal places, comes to 27.49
